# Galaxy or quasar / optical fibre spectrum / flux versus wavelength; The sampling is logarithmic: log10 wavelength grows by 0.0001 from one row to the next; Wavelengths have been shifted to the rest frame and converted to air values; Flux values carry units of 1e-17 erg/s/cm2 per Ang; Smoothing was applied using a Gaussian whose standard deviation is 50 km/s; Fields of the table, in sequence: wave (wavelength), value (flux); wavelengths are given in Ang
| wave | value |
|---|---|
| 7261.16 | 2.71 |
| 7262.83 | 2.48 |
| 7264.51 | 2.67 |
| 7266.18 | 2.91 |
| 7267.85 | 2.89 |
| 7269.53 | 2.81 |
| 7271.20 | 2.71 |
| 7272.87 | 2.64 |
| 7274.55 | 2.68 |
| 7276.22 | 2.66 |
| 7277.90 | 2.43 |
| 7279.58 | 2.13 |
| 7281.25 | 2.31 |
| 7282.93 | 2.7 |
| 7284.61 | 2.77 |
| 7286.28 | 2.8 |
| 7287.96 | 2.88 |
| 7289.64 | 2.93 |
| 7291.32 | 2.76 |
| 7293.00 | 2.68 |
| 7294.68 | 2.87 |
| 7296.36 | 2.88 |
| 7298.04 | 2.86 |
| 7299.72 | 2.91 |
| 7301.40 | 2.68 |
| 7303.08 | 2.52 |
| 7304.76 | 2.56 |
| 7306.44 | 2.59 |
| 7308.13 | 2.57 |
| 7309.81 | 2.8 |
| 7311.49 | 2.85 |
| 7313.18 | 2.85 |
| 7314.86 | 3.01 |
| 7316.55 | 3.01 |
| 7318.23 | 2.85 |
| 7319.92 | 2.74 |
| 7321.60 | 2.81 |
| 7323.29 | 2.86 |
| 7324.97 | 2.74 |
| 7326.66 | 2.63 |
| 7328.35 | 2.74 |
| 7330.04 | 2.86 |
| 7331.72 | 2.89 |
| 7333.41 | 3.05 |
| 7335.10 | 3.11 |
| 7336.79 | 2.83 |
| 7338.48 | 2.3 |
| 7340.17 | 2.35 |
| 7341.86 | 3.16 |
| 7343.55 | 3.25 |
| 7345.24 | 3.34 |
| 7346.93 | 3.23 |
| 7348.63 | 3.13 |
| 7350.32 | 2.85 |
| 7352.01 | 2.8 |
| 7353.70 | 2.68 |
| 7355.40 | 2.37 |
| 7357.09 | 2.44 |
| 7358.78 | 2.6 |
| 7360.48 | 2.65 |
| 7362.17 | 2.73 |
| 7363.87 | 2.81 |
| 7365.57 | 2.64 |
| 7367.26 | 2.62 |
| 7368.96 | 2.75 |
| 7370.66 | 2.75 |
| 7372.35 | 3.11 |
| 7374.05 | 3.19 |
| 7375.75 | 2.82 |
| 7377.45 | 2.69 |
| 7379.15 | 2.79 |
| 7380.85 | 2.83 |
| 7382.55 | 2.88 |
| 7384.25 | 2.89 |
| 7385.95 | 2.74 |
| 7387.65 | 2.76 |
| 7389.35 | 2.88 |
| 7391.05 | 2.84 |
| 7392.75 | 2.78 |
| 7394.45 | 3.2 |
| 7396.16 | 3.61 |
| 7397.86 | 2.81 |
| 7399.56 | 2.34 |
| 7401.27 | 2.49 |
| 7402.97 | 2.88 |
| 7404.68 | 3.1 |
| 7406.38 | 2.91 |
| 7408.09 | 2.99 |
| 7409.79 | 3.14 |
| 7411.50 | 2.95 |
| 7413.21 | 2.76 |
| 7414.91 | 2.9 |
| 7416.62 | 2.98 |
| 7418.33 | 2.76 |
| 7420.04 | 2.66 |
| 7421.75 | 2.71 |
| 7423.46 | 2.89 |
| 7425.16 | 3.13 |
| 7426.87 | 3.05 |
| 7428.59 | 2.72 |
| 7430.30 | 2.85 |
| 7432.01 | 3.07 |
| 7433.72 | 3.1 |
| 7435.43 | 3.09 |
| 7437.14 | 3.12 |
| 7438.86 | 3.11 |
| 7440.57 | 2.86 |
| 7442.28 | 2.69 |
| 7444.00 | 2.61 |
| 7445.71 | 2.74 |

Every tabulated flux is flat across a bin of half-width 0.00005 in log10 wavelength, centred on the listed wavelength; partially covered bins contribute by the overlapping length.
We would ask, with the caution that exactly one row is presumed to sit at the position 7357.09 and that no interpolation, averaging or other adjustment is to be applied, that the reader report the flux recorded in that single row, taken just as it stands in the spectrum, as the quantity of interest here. 2.44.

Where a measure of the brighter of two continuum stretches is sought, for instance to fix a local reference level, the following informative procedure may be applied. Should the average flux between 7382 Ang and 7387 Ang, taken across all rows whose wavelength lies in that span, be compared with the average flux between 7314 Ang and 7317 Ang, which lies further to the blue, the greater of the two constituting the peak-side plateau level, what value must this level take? 3.01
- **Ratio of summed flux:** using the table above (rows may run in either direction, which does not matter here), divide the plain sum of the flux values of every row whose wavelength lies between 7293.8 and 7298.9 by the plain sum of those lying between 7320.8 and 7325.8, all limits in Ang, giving 1.024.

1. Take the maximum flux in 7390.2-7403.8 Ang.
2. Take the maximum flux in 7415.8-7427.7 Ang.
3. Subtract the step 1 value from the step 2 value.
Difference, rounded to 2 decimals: -0.48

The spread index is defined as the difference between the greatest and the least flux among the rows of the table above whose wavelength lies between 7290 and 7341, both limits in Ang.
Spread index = 0.8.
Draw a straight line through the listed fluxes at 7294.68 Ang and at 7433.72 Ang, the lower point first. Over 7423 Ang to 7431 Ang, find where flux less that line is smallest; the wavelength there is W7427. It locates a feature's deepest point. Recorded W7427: 7428.59 Ang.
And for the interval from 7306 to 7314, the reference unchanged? 7308.13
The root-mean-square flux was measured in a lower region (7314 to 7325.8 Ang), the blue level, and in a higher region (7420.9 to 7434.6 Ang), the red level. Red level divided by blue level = 1.03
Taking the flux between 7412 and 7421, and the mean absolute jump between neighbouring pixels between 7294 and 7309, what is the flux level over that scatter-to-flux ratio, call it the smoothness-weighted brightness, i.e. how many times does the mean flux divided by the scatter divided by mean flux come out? 113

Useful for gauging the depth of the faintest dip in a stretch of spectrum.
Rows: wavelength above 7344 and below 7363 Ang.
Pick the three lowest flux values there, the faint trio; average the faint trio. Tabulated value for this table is 2.47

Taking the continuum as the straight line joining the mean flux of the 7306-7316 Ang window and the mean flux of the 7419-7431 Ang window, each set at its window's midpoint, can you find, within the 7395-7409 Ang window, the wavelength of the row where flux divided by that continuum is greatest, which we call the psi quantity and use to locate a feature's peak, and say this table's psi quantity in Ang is 7396.16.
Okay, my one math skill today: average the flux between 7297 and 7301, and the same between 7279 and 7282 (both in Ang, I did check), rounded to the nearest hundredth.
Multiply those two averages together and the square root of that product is 2.53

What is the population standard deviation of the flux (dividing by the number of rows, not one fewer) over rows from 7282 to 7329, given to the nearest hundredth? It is 0.13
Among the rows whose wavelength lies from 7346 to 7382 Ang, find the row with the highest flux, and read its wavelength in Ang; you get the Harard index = 7346.93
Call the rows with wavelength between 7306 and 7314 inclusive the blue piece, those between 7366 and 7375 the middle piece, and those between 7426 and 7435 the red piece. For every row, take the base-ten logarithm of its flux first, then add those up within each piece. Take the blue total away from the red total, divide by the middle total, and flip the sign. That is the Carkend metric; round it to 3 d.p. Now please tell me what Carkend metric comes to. -0.075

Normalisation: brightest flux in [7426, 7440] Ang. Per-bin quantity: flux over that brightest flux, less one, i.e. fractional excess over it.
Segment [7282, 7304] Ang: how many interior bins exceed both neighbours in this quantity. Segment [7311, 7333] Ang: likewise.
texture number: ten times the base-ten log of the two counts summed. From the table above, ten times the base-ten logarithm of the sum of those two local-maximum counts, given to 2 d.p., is 6.02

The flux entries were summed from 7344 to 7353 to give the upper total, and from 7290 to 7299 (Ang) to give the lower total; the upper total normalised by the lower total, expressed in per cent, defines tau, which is 109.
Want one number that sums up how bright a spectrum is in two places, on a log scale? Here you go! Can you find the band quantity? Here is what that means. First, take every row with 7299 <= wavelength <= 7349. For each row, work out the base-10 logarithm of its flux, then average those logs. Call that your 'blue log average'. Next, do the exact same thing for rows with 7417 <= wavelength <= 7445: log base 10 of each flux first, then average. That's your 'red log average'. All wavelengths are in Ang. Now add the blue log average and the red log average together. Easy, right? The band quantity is 0.913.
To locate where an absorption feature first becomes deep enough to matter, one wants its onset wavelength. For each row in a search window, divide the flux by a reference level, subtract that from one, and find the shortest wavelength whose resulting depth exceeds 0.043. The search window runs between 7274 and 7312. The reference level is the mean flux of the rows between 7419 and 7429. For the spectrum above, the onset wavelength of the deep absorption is 7274.55 Ang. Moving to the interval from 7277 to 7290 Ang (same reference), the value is 7277.90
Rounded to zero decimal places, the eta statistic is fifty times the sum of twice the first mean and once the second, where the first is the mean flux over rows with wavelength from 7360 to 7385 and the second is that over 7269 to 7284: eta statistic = 409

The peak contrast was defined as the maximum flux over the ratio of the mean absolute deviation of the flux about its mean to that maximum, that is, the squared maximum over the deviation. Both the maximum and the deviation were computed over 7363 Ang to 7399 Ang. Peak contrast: 84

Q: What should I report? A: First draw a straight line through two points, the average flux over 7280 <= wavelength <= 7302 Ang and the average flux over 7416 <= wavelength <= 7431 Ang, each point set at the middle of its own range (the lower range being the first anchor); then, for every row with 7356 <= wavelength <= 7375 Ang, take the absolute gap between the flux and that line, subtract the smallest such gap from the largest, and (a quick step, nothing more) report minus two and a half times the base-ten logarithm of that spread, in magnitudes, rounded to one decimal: 1.1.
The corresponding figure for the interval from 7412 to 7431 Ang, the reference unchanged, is 1.5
